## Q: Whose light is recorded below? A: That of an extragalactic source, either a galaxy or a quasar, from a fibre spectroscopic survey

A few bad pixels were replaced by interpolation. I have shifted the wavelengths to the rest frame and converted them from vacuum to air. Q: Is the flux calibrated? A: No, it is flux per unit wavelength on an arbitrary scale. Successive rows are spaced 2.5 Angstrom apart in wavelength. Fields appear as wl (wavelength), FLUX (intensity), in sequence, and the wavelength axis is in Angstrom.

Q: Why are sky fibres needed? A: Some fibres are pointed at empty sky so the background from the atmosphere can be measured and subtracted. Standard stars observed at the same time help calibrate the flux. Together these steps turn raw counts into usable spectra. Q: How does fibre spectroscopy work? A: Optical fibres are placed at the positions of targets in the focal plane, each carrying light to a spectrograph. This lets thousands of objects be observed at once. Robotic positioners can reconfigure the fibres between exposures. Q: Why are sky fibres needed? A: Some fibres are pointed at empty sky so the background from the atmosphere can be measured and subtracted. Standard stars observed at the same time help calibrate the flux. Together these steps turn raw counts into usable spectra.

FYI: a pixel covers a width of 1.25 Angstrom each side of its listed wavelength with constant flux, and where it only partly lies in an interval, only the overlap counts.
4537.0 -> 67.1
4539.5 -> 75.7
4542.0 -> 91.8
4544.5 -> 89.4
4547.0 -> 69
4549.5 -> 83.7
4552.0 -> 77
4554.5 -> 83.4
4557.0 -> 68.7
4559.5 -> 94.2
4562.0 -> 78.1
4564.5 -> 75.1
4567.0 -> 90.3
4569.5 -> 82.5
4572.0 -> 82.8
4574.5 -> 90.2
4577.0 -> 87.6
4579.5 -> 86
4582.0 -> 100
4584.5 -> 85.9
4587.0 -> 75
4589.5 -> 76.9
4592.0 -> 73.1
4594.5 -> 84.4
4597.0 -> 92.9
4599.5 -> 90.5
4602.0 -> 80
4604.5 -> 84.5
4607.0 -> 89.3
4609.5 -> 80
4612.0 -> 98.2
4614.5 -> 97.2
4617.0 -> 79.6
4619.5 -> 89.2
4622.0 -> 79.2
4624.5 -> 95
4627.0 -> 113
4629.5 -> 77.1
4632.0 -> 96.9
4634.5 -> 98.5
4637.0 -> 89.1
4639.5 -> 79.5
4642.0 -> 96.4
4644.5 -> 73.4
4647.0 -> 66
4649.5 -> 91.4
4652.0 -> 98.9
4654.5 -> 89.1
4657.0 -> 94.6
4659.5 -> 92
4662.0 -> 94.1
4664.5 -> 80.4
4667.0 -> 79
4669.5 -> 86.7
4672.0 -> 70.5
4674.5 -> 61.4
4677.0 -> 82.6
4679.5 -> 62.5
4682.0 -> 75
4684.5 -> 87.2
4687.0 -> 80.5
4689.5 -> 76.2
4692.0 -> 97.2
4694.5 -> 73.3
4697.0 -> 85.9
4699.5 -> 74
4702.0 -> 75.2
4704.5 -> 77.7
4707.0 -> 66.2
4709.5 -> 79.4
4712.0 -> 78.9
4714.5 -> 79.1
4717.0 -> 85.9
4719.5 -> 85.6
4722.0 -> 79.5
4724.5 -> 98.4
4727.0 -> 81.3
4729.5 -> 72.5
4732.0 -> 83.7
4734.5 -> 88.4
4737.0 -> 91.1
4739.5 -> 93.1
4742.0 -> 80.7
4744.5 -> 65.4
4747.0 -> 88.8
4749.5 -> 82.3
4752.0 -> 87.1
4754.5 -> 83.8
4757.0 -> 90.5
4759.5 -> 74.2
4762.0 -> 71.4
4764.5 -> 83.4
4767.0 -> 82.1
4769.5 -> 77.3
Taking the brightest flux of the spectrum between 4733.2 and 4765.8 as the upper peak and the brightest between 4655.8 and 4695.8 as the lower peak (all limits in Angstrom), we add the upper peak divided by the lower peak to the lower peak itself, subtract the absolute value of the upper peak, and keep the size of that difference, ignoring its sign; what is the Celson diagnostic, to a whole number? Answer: 5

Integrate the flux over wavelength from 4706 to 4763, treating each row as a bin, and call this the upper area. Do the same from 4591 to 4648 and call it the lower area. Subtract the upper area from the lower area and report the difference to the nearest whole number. 289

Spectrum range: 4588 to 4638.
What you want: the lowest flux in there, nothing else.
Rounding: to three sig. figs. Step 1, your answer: 73.1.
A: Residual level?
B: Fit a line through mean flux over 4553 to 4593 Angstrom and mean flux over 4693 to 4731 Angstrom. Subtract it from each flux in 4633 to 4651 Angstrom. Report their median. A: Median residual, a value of 7.6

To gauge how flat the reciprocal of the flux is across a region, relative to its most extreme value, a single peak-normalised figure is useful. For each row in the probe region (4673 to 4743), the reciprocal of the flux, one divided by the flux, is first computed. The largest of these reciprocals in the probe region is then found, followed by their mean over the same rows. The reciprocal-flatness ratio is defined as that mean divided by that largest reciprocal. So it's 0.773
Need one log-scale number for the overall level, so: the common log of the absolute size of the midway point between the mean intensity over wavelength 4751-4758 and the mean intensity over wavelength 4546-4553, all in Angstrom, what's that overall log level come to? 1.91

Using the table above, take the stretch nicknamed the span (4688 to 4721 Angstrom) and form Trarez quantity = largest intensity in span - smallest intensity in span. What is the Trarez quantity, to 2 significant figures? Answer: 31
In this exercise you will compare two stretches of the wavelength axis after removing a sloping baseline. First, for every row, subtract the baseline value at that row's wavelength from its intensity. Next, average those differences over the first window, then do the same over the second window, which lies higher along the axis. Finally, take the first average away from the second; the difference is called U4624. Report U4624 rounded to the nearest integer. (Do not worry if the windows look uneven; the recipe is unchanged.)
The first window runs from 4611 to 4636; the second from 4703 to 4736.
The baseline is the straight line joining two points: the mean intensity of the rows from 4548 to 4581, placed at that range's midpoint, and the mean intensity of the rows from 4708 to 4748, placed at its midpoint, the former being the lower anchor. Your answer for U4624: -11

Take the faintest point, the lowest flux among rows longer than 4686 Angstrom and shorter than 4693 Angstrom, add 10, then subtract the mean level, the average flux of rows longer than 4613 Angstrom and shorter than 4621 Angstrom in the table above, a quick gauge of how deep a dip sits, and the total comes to -2.5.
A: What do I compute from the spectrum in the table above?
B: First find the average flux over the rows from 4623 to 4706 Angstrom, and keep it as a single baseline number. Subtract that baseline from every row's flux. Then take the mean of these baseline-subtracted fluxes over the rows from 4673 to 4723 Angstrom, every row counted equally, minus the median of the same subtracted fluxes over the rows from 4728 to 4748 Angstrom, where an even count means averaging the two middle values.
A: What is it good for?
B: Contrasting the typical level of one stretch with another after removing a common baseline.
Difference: -8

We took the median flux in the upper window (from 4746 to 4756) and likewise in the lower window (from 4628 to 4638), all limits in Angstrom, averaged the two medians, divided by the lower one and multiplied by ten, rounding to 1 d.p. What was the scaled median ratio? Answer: 9.6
